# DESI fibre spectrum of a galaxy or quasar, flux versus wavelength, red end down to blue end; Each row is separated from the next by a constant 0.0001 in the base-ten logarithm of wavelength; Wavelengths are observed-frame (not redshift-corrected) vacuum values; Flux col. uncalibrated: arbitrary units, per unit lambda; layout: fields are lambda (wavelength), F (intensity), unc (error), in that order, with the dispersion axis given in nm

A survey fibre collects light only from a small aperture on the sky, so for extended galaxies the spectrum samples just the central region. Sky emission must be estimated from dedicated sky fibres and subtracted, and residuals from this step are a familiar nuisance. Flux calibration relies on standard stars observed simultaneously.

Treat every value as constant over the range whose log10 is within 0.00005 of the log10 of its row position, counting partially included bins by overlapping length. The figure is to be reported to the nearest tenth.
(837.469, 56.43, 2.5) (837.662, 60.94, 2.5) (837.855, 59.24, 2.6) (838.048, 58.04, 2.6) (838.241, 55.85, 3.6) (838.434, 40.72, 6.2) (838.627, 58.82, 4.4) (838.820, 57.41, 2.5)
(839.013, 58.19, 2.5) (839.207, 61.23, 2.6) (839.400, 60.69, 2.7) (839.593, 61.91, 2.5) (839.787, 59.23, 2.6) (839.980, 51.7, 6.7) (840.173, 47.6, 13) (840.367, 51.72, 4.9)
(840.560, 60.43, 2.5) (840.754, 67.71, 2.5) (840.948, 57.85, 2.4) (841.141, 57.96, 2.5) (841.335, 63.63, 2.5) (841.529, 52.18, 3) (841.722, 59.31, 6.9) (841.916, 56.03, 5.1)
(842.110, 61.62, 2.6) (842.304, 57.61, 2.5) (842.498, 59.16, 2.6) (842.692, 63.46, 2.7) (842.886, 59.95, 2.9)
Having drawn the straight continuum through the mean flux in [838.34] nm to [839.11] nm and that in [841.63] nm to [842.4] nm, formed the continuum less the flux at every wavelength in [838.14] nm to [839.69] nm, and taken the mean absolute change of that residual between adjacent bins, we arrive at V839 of 5.7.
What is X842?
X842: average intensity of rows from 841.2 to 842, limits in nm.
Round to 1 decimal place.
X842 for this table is 57.8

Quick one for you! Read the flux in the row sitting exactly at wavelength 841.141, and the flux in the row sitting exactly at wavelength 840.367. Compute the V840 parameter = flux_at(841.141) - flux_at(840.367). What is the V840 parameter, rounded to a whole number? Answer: 6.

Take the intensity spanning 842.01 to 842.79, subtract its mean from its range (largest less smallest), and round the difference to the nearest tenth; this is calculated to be -54.6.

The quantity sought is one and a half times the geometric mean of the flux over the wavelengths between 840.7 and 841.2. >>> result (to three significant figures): 91.5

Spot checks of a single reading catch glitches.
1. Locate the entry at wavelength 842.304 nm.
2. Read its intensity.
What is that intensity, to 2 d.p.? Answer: 57.61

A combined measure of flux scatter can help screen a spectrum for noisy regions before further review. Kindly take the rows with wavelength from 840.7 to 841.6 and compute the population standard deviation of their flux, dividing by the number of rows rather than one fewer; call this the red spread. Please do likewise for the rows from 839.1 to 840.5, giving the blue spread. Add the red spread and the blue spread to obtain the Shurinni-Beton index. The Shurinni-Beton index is 10.7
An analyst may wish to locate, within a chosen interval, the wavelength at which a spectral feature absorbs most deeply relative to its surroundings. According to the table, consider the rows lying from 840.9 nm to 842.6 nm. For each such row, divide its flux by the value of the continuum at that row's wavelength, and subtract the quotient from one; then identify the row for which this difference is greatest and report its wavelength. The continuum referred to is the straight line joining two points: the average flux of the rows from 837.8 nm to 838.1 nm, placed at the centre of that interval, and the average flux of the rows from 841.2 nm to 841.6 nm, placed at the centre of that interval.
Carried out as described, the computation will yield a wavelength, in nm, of 841.529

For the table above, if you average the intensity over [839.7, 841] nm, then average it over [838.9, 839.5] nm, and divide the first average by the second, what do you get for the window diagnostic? 0.94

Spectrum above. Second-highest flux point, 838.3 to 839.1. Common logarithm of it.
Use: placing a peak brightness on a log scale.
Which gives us 1.76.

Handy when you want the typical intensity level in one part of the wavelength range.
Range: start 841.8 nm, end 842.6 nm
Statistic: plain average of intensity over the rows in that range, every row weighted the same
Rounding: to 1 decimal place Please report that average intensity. 58.6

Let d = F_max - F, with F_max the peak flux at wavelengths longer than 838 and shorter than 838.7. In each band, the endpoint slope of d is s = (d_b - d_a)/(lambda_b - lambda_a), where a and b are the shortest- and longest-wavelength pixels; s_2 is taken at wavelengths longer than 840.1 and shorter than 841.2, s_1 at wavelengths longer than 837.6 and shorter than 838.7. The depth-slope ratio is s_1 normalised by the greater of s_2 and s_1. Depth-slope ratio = 1.0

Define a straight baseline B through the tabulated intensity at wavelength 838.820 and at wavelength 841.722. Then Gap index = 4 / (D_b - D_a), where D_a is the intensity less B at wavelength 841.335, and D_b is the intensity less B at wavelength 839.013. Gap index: -1.0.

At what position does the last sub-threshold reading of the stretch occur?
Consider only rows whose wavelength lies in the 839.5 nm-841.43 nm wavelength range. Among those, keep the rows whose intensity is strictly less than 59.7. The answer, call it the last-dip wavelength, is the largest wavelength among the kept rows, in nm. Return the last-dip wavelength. 841.141 nm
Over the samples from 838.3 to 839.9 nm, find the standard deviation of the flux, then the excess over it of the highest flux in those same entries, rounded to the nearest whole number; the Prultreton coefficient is 55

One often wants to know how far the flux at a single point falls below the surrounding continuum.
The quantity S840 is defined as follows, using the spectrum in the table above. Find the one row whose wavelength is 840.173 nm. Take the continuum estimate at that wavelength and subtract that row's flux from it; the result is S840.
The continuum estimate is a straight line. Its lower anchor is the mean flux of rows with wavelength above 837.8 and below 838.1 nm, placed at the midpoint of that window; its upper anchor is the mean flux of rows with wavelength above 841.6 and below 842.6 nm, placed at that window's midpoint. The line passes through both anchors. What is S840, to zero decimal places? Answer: 11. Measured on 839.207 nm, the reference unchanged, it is -3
